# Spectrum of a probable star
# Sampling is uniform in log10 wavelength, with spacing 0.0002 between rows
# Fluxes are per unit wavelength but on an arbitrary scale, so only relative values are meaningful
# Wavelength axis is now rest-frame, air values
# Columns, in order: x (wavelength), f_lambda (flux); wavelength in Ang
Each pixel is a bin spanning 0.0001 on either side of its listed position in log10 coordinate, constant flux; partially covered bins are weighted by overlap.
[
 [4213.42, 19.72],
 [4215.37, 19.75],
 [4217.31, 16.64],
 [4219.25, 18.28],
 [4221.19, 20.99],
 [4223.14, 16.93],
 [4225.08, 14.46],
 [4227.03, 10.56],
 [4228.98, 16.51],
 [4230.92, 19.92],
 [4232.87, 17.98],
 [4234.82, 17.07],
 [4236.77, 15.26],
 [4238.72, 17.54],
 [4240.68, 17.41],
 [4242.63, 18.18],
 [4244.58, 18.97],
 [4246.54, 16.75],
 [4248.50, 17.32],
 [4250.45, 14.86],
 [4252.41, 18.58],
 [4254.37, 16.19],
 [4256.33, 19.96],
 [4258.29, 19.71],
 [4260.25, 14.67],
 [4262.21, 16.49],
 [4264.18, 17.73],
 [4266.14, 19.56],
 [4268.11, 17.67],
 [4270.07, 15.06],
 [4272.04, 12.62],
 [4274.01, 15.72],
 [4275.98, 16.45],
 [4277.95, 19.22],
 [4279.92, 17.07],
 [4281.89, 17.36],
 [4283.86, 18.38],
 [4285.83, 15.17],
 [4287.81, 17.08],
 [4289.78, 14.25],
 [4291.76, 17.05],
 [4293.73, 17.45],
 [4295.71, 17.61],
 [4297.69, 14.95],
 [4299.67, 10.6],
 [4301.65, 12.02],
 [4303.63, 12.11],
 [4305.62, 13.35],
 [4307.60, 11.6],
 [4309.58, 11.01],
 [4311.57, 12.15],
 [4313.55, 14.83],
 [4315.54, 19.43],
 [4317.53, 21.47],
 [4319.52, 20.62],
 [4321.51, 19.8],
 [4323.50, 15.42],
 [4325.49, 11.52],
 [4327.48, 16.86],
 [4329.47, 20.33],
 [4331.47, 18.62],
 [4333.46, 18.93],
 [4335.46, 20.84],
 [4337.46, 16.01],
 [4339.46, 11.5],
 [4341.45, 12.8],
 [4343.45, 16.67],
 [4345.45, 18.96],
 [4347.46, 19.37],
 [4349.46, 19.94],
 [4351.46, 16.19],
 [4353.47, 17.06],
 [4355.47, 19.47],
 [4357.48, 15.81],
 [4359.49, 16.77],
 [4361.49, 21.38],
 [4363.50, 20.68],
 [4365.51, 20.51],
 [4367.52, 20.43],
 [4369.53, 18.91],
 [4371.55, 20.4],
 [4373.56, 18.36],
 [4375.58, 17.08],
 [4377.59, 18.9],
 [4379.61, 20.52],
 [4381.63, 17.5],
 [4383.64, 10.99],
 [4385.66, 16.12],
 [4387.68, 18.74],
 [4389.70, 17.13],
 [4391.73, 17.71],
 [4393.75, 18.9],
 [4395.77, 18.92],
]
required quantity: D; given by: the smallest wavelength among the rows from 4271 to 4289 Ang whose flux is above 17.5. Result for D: 4277.95 Ang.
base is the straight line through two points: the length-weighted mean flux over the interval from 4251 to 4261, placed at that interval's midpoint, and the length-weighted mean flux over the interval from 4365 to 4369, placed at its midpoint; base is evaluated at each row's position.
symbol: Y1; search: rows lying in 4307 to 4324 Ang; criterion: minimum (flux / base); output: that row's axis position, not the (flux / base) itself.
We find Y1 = 4309.58 Ang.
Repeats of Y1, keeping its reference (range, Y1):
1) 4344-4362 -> 4357.48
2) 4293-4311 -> 4299.67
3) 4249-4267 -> 4260.25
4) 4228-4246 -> 4236.77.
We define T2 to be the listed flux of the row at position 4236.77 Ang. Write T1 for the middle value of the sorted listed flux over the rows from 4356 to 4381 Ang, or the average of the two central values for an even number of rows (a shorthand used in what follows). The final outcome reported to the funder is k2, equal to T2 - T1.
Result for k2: -4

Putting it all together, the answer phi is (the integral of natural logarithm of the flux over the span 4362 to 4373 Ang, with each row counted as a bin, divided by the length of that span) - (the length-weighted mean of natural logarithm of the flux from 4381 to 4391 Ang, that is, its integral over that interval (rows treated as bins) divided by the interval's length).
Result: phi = 0.24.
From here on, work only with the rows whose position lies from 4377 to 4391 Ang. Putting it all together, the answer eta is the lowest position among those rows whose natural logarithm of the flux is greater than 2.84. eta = 4377.59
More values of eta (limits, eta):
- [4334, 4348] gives 4335.46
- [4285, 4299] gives 4293.73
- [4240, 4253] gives 4240.68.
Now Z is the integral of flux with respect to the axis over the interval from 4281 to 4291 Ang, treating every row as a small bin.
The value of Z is 165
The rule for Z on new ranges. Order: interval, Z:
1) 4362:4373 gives 222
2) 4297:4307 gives 125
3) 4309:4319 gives 162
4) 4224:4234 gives 159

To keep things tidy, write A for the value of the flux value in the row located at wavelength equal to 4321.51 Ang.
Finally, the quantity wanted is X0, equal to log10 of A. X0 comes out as 1.30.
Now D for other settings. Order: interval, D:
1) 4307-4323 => 4315.54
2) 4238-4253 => 4238.72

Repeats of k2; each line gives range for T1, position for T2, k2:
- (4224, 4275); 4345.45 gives 2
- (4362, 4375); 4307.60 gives -9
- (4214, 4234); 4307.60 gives -6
